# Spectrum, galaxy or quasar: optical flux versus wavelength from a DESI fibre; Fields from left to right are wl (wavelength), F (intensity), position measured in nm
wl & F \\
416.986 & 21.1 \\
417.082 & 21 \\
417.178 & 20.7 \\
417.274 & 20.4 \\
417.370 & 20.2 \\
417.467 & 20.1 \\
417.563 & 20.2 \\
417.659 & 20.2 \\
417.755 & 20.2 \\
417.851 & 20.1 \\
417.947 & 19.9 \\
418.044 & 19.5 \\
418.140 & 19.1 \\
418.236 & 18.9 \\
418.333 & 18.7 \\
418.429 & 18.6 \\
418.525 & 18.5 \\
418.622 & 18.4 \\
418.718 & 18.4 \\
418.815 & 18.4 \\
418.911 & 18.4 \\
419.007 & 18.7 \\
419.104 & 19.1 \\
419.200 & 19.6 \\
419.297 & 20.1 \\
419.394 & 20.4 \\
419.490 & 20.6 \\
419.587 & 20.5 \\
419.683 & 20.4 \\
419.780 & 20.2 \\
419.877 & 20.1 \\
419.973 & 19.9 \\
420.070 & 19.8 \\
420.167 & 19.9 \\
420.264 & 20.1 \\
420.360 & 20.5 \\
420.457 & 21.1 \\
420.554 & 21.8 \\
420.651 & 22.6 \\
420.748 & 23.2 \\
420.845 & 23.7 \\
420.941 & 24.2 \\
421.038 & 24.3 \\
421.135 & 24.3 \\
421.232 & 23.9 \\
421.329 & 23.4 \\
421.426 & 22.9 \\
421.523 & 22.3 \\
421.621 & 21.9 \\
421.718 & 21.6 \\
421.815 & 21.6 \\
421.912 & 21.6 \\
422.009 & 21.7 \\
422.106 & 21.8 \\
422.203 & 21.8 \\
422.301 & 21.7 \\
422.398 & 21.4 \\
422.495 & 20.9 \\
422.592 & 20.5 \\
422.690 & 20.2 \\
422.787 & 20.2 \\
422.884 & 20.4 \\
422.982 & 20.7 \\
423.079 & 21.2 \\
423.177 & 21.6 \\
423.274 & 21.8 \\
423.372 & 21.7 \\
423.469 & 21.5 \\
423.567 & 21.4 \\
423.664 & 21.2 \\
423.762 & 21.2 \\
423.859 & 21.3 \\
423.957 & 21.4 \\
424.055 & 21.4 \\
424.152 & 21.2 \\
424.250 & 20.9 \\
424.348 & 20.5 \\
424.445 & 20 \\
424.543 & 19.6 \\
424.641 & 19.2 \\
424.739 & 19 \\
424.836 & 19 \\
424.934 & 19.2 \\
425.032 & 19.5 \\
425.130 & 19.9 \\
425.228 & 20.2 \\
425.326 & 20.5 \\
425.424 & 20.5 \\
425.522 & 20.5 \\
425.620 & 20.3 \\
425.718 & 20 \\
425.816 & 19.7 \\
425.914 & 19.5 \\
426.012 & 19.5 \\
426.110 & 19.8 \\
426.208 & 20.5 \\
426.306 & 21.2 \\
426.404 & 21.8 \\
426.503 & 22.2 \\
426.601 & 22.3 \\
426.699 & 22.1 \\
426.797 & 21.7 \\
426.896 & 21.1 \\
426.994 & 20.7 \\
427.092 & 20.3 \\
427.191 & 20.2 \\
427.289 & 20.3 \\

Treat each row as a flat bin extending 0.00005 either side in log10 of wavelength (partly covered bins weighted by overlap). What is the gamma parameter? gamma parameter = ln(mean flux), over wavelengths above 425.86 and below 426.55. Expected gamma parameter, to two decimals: 3.03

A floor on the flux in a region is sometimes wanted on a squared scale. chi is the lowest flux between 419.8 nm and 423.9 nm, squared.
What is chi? 392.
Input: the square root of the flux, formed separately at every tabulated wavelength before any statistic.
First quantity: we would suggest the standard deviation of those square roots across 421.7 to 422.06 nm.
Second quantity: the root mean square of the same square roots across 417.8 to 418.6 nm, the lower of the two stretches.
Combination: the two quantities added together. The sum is 4.38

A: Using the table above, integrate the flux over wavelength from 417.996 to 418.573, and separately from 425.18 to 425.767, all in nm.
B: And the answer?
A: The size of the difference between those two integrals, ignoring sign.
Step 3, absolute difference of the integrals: 1.0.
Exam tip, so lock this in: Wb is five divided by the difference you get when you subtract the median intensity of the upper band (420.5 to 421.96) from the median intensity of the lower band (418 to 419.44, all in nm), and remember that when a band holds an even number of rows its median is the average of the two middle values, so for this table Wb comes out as -1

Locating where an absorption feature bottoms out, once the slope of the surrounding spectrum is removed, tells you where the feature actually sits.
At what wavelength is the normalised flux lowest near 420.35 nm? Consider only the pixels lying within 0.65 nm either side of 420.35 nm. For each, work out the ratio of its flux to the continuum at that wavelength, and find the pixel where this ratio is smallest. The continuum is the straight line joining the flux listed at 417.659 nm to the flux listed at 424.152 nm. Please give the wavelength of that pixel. 420.070 nm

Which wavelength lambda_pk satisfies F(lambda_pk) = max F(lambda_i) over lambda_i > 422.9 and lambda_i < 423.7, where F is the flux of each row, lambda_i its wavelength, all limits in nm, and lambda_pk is 423.274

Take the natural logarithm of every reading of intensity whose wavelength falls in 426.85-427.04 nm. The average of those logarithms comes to 3.04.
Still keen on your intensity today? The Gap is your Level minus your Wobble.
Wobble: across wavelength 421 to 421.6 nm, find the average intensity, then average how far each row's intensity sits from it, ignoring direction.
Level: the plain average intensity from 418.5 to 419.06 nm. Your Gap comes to 17.8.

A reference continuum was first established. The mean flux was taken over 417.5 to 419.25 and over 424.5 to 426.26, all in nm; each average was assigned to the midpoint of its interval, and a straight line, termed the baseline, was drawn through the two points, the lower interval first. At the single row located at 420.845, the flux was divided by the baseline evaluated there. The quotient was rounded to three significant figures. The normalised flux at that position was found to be 1.22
